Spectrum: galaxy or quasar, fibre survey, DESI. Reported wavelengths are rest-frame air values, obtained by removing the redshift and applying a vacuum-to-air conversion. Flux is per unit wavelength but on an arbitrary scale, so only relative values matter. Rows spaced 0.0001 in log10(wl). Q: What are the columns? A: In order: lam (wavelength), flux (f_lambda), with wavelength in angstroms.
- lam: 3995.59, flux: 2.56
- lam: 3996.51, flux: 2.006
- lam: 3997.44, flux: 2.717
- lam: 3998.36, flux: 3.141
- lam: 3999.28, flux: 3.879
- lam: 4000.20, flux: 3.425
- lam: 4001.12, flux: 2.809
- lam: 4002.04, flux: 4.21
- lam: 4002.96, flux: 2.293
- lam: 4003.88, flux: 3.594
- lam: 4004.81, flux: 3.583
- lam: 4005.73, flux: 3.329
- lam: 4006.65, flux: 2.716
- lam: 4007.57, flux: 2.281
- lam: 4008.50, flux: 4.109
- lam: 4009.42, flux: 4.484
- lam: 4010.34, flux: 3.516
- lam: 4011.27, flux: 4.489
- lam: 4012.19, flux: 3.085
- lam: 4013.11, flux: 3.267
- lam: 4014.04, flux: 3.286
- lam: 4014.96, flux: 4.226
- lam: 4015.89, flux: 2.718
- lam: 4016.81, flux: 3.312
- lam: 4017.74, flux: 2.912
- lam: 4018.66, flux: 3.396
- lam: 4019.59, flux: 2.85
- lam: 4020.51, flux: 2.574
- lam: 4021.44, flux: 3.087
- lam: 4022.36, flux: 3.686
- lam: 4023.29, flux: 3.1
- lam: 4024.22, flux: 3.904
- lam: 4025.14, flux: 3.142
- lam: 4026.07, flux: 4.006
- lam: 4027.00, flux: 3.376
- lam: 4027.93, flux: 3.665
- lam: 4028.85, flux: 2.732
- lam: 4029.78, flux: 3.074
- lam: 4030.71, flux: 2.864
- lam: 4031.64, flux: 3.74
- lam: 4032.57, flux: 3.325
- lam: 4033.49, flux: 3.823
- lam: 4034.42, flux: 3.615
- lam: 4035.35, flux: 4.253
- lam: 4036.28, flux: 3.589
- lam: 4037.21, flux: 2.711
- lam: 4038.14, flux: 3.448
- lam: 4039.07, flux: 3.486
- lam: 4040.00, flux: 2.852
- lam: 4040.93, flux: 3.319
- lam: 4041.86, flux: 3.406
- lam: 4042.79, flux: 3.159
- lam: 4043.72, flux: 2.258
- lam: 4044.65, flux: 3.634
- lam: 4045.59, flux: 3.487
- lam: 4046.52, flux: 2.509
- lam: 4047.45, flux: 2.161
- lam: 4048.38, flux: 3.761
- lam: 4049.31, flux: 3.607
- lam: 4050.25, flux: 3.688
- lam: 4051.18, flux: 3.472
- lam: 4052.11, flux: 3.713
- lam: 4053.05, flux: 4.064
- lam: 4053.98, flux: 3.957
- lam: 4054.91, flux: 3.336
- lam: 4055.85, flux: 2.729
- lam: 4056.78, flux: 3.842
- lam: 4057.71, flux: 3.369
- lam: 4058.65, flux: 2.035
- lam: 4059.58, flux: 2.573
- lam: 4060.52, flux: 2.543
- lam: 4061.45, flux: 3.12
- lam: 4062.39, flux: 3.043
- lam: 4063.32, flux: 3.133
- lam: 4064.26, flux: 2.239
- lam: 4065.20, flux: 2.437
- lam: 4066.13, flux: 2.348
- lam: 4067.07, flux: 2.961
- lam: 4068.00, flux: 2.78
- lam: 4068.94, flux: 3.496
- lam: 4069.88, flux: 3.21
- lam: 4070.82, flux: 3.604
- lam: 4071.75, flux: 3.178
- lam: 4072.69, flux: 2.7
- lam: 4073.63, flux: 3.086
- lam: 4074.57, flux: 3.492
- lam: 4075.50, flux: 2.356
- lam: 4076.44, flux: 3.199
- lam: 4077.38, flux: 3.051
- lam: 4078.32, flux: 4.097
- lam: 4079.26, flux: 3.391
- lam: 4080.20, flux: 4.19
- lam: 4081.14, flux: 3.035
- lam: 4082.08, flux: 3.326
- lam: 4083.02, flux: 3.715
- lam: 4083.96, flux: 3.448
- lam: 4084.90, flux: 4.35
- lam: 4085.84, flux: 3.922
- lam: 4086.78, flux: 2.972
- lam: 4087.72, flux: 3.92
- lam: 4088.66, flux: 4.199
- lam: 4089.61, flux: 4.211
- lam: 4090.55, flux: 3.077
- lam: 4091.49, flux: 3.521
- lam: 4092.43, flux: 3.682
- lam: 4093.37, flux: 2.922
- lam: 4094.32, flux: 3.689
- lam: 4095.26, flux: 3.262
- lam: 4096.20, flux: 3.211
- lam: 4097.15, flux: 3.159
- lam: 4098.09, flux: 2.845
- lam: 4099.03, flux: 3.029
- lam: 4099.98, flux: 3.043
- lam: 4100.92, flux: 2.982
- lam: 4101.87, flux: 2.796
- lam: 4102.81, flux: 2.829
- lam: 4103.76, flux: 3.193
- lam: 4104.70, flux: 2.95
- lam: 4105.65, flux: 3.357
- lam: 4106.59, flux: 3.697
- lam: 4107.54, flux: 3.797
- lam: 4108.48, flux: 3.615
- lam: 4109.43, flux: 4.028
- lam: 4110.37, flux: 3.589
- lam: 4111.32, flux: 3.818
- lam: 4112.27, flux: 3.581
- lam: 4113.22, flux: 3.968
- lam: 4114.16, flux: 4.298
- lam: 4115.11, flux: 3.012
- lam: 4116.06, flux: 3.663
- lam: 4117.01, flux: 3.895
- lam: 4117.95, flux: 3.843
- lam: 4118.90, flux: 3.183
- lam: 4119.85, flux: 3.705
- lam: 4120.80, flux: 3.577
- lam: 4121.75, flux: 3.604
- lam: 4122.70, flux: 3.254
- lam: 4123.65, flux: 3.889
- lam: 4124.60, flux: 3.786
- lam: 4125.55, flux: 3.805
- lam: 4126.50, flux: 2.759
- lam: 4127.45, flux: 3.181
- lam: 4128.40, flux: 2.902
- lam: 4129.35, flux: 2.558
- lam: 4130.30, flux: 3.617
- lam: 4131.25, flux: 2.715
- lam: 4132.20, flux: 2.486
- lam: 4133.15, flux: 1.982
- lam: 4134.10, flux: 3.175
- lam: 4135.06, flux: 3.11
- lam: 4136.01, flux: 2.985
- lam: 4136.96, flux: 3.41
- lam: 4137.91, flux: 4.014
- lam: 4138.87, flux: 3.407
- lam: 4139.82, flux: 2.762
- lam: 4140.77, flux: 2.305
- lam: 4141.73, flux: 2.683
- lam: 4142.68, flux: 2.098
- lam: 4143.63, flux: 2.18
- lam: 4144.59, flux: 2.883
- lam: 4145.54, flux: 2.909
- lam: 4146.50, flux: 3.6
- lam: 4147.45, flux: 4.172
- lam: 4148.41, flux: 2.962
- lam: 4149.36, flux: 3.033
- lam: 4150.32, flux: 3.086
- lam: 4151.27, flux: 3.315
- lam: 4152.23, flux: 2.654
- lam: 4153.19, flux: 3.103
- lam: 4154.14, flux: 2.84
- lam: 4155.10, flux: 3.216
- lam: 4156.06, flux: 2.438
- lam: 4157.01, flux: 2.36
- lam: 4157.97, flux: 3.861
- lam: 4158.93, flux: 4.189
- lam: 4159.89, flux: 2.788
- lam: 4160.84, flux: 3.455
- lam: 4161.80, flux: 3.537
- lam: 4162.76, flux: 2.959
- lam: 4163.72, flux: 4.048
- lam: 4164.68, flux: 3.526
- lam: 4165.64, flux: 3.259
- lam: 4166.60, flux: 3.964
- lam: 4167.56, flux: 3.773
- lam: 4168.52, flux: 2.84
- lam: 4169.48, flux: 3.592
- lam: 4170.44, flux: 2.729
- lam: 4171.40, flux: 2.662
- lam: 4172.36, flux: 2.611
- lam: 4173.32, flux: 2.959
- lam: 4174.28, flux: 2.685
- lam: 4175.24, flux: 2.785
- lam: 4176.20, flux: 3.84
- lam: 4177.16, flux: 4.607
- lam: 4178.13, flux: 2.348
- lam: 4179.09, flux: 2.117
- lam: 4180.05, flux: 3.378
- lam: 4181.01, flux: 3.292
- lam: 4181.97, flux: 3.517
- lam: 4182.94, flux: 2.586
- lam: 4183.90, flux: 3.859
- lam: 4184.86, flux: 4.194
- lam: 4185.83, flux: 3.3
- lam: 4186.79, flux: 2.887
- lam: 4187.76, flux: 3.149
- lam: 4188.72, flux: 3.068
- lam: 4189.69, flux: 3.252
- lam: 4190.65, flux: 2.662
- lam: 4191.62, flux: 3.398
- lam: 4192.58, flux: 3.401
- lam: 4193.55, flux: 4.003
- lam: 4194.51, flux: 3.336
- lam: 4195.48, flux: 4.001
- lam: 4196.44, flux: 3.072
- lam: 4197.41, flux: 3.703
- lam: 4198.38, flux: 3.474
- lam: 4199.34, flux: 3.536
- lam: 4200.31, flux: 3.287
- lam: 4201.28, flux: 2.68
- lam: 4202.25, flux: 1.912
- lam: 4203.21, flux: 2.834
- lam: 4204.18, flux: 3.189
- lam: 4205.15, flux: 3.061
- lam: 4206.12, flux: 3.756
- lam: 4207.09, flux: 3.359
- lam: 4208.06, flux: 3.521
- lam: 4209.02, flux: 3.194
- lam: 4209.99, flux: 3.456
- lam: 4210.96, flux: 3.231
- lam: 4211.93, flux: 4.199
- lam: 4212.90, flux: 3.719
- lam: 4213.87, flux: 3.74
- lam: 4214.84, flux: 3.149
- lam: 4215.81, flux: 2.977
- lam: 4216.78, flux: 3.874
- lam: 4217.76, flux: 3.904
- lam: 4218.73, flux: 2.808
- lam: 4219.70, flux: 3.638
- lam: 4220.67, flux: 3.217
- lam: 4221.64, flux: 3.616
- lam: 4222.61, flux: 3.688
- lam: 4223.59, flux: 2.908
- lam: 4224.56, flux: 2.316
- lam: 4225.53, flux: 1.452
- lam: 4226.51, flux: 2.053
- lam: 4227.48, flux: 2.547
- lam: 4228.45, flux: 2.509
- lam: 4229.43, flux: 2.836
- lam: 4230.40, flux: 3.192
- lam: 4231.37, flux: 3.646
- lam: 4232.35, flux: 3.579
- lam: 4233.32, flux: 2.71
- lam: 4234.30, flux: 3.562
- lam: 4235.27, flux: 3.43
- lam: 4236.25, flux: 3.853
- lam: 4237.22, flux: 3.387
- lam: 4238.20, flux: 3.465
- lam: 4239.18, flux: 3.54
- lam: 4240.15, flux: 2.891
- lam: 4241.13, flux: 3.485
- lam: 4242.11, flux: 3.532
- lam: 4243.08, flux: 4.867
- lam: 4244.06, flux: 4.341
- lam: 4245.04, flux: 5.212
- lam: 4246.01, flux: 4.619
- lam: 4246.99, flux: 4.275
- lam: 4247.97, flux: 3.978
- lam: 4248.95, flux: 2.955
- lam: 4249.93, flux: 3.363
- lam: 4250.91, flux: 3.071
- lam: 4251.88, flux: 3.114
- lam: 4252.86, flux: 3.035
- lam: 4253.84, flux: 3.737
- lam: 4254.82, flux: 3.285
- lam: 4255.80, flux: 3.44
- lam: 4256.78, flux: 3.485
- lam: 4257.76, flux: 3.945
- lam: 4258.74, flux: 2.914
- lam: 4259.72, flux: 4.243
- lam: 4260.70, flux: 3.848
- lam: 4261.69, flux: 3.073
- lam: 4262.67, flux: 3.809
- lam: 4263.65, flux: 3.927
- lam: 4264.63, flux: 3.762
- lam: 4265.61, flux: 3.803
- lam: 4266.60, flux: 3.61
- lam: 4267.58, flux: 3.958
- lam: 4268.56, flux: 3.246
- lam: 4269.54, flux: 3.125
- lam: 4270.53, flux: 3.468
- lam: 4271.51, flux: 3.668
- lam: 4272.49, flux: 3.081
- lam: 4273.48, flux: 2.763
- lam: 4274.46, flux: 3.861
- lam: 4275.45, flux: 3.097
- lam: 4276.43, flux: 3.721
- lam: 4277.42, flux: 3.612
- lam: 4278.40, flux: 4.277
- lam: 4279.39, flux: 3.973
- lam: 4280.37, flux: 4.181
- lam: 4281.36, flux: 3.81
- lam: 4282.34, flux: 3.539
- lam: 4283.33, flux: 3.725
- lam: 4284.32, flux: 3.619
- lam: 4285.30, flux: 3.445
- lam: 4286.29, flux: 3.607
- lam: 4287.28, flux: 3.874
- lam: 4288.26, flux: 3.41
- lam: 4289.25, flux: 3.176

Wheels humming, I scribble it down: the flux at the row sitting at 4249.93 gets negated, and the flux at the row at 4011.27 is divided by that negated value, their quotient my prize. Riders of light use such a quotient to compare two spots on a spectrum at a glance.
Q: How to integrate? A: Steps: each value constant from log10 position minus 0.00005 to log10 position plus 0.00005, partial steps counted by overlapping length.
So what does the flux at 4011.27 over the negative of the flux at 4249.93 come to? -1.33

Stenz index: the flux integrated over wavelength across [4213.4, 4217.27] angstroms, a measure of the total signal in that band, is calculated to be 13.3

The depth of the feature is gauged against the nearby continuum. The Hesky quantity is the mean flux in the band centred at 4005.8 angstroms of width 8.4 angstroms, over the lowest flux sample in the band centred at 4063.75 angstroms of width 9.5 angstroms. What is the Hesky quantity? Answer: 1.52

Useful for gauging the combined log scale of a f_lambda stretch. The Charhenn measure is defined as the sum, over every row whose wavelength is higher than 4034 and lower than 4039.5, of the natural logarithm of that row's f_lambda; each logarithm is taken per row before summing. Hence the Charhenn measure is 7.49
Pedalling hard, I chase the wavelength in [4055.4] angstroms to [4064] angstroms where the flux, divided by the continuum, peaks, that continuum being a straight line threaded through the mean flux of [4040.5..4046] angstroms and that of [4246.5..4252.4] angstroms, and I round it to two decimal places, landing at 4056.78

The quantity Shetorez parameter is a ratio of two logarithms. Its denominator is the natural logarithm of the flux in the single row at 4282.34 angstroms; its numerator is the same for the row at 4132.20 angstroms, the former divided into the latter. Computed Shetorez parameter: 0.72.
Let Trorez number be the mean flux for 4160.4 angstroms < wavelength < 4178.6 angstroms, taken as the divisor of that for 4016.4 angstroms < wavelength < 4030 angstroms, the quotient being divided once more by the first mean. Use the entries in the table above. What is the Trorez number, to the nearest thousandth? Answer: 0.304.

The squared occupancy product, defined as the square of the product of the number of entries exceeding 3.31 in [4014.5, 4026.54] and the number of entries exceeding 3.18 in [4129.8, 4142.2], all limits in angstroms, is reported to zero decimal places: 576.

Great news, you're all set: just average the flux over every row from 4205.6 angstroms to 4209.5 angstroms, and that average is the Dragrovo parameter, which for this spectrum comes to 3.46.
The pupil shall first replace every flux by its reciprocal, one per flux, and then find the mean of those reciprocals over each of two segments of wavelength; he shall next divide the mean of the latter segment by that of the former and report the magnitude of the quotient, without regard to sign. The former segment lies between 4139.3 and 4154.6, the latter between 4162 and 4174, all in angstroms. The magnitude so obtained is 0.89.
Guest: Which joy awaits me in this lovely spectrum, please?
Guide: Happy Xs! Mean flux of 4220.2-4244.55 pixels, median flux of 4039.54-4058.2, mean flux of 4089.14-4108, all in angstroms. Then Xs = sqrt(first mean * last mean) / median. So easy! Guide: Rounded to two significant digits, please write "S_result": 0.94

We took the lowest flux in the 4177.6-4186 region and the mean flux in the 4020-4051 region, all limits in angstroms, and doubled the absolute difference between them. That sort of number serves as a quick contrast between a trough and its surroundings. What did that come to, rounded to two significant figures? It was 2.4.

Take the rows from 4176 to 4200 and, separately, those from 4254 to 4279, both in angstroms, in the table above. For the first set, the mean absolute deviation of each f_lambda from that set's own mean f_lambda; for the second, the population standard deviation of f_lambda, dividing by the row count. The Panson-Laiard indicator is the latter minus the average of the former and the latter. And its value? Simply -0.012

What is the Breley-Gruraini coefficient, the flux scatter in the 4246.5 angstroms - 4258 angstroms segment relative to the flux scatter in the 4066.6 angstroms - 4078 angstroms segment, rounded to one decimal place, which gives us 1.2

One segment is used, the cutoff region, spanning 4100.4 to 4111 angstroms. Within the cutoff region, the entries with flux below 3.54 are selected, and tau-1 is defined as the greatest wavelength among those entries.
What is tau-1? 4105.65 angstroms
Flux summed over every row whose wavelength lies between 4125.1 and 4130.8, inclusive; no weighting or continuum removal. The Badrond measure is 19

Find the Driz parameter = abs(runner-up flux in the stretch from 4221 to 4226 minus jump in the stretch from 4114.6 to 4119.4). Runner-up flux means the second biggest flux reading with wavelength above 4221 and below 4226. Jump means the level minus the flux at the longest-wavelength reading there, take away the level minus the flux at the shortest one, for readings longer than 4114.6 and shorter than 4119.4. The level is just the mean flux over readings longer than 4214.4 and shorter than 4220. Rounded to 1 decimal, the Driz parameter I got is 3.8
